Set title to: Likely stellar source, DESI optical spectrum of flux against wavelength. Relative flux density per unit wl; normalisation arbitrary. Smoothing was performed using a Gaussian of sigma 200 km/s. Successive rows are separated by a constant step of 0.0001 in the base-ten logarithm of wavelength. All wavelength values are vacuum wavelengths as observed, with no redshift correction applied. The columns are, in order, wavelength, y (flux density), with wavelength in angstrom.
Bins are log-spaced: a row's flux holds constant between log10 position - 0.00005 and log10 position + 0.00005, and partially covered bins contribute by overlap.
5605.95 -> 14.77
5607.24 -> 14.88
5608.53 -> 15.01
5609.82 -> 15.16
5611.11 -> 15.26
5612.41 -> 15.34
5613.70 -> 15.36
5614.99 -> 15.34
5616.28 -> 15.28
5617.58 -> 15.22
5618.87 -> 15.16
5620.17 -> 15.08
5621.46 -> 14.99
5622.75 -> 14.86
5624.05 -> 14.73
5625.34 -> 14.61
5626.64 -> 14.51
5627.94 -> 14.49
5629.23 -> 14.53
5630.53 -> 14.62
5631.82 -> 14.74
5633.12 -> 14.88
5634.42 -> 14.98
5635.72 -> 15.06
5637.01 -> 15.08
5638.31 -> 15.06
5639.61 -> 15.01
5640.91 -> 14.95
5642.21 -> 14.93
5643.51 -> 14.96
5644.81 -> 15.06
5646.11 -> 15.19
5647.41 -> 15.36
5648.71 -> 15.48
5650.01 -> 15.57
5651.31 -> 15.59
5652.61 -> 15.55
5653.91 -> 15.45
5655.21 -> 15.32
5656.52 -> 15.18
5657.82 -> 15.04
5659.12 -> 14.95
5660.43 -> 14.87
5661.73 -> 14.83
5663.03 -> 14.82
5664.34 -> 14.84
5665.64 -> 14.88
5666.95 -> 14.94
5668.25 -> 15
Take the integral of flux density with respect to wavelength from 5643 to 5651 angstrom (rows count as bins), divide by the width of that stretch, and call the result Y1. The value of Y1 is 15.3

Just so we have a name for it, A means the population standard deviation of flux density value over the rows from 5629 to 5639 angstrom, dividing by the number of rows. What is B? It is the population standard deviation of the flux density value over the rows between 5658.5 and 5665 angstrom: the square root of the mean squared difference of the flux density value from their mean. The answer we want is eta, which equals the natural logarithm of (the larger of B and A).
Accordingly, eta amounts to -1.6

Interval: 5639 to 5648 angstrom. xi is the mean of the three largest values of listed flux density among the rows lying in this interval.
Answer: 15.2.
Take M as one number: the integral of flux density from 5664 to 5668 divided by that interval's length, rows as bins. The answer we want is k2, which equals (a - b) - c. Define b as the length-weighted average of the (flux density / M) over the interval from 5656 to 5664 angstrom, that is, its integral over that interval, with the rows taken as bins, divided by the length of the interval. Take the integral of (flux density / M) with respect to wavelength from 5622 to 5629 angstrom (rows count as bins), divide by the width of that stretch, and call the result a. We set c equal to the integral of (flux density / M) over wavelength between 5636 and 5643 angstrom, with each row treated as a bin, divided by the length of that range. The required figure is -1.03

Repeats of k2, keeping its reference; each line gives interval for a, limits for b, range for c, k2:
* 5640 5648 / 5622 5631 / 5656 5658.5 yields -0.99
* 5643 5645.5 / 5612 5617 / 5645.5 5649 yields -1.05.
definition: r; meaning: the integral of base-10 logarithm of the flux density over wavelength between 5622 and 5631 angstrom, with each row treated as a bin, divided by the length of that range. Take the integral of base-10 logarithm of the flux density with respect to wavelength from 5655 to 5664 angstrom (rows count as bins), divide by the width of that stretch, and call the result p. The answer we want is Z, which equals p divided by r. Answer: 1.01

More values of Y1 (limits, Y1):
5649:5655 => 15.5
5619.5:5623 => 15.0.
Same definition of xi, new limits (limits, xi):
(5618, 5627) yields 15.1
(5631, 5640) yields 15.1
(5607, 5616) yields 15.3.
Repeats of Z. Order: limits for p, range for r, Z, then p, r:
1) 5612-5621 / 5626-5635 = 1.01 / 1.18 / 1.17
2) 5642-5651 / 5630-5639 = 1.01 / 1.18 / 1.17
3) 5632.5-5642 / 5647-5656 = 0.99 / 1.18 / 1.19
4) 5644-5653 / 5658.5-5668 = 1.01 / 1.19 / 1.17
